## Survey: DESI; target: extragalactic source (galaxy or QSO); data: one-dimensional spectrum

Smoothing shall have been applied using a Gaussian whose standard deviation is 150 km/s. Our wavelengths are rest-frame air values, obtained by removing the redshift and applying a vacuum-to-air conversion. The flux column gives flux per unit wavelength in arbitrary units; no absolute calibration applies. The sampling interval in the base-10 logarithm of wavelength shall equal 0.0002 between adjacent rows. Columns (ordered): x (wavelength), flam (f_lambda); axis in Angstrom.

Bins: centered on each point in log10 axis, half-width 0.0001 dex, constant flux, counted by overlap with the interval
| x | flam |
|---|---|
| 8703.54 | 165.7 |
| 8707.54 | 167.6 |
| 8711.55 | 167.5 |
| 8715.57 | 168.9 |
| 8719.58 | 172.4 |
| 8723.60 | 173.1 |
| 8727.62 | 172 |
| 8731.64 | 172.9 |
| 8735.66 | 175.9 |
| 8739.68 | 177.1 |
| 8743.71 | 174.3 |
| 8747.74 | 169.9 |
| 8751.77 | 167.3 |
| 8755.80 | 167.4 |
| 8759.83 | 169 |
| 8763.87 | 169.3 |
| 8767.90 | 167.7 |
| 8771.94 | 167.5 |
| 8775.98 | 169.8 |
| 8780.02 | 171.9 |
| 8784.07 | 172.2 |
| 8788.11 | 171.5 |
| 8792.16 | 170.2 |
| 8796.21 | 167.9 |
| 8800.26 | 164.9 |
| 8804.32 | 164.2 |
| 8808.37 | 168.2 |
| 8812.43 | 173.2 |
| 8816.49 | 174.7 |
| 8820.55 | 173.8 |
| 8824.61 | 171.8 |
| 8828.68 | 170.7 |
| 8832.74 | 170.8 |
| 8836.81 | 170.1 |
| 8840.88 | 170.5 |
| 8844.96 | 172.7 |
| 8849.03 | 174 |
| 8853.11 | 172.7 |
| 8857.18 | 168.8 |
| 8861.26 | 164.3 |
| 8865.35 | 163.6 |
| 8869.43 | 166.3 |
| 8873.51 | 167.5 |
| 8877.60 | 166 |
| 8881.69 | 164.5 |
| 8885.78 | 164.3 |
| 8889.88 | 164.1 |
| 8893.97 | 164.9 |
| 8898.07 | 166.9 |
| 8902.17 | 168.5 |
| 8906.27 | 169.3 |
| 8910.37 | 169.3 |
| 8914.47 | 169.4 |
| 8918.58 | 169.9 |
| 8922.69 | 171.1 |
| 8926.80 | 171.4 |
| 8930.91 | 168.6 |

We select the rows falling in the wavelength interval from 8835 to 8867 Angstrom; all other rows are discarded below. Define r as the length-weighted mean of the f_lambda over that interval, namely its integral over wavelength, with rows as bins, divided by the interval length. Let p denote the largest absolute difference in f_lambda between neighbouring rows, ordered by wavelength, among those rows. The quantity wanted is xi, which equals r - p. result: 165.1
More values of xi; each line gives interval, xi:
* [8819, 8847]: 169.2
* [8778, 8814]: 164.3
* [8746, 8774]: 165.7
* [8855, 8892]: 161.0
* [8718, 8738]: 170.3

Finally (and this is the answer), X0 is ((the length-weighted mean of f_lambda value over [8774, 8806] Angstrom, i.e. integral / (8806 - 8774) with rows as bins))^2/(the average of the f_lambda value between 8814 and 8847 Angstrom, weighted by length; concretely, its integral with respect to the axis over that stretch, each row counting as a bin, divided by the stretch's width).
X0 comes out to 166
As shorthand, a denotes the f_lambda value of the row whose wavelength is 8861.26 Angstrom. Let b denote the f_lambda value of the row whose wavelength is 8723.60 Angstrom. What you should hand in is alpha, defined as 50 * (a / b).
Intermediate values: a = 164.3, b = 173.1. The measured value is 47.5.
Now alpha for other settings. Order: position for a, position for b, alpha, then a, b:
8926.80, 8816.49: 49.1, 171.4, 174.7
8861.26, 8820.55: 47.3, 164.3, 173.8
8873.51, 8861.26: 51.0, 167.5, 164.3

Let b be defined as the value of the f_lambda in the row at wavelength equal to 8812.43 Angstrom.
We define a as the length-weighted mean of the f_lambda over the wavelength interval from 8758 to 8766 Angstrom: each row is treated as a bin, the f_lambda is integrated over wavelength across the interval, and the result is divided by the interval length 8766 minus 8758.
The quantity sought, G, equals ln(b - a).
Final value 1.4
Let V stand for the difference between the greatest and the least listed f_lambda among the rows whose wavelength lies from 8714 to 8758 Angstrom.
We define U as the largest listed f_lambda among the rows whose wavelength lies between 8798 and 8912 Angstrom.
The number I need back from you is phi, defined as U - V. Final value 165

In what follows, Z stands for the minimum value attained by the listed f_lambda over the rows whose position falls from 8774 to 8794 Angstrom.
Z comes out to 169.8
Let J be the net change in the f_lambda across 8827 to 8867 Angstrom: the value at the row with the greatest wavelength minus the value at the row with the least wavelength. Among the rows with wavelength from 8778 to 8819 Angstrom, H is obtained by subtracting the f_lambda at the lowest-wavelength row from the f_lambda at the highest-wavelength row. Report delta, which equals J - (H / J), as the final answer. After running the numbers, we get -7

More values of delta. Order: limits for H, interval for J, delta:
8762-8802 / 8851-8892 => -9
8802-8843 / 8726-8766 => 0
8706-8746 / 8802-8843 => 5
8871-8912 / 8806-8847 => 4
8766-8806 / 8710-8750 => 4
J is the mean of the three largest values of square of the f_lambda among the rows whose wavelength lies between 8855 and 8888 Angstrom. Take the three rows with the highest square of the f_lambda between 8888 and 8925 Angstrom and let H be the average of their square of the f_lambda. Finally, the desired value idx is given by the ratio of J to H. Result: 0.97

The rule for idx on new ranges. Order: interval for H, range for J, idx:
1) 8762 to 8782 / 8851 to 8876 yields 0.99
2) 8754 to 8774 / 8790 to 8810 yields 1.00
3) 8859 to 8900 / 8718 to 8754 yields 1.11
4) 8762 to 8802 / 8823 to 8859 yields 1.01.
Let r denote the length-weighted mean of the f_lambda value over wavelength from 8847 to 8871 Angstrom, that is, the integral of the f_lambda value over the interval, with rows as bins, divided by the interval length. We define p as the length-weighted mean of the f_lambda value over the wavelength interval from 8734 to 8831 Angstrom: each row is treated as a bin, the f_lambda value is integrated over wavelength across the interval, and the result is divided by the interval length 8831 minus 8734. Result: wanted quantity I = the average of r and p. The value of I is 169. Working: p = 170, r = 168.3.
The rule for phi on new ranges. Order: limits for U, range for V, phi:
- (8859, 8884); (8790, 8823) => 157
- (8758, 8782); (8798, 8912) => 161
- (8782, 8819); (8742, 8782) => 168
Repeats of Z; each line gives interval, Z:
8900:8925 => 168.5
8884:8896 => 164.1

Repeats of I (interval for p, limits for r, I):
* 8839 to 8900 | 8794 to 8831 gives 169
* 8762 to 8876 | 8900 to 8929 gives 170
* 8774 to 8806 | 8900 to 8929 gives 169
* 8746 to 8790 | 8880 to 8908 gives 168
